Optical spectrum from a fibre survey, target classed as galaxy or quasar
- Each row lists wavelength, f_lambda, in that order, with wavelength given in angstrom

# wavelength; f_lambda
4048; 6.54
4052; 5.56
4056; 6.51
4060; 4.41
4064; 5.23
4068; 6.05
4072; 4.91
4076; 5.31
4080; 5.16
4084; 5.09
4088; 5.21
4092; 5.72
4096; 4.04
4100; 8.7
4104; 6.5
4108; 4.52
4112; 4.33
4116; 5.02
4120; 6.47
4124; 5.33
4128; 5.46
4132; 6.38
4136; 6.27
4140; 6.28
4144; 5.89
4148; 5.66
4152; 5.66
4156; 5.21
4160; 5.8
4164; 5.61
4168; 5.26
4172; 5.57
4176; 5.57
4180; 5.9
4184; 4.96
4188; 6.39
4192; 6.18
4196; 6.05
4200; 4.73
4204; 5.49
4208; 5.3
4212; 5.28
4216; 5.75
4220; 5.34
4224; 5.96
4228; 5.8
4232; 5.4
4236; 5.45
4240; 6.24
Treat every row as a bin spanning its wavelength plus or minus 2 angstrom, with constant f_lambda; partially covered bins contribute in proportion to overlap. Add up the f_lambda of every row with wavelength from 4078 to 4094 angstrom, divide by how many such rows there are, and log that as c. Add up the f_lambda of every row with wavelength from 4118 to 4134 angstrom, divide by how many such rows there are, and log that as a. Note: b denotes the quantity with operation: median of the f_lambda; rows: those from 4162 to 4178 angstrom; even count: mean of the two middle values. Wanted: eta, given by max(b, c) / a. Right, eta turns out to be 0.94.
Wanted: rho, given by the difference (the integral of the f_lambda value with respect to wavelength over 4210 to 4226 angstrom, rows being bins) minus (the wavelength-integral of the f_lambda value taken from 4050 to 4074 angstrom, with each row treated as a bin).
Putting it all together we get -41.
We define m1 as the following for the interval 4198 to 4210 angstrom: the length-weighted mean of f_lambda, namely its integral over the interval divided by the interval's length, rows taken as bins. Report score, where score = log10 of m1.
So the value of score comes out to 0.71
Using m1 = 5.2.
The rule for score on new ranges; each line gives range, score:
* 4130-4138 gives 0.80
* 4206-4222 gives 0.73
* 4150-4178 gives 0.74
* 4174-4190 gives 0.76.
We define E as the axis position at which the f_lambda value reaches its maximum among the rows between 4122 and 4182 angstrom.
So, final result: 4132 angstrom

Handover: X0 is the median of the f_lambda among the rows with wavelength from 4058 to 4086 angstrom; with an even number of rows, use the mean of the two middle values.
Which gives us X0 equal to 5.2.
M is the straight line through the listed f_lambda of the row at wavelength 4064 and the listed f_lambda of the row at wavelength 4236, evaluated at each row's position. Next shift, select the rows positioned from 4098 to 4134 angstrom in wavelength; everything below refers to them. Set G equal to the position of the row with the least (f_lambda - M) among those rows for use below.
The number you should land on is 4112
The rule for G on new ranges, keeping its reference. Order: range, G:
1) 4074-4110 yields 4096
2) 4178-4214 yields 4200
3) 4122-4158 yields 4156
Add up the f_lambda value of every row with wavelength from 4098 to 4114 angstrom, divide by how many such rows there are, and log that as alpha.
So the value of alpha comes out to 6.01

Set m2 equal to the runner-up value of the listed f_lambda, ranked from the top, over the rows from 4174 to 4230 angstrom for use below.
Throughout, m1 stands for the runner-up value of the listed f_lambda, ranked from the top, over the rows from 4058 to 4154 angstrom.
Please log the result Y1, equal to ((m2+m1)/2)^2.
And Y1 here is 40.2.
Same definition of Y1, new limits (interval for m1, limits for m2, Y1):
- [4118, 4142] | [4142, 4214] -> 39.4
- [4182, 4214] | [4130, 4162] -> 38.8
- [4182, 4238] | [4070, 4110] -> 40.2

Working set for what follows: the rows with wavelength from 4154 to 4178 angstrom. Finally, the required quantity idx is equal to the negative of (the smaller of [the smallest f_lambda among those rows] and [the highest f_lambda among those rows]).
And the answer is -5.2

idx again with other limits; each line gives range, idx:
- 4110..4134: -4.3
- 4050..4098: -4.0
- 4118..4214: -4.7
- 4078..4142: -4.0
